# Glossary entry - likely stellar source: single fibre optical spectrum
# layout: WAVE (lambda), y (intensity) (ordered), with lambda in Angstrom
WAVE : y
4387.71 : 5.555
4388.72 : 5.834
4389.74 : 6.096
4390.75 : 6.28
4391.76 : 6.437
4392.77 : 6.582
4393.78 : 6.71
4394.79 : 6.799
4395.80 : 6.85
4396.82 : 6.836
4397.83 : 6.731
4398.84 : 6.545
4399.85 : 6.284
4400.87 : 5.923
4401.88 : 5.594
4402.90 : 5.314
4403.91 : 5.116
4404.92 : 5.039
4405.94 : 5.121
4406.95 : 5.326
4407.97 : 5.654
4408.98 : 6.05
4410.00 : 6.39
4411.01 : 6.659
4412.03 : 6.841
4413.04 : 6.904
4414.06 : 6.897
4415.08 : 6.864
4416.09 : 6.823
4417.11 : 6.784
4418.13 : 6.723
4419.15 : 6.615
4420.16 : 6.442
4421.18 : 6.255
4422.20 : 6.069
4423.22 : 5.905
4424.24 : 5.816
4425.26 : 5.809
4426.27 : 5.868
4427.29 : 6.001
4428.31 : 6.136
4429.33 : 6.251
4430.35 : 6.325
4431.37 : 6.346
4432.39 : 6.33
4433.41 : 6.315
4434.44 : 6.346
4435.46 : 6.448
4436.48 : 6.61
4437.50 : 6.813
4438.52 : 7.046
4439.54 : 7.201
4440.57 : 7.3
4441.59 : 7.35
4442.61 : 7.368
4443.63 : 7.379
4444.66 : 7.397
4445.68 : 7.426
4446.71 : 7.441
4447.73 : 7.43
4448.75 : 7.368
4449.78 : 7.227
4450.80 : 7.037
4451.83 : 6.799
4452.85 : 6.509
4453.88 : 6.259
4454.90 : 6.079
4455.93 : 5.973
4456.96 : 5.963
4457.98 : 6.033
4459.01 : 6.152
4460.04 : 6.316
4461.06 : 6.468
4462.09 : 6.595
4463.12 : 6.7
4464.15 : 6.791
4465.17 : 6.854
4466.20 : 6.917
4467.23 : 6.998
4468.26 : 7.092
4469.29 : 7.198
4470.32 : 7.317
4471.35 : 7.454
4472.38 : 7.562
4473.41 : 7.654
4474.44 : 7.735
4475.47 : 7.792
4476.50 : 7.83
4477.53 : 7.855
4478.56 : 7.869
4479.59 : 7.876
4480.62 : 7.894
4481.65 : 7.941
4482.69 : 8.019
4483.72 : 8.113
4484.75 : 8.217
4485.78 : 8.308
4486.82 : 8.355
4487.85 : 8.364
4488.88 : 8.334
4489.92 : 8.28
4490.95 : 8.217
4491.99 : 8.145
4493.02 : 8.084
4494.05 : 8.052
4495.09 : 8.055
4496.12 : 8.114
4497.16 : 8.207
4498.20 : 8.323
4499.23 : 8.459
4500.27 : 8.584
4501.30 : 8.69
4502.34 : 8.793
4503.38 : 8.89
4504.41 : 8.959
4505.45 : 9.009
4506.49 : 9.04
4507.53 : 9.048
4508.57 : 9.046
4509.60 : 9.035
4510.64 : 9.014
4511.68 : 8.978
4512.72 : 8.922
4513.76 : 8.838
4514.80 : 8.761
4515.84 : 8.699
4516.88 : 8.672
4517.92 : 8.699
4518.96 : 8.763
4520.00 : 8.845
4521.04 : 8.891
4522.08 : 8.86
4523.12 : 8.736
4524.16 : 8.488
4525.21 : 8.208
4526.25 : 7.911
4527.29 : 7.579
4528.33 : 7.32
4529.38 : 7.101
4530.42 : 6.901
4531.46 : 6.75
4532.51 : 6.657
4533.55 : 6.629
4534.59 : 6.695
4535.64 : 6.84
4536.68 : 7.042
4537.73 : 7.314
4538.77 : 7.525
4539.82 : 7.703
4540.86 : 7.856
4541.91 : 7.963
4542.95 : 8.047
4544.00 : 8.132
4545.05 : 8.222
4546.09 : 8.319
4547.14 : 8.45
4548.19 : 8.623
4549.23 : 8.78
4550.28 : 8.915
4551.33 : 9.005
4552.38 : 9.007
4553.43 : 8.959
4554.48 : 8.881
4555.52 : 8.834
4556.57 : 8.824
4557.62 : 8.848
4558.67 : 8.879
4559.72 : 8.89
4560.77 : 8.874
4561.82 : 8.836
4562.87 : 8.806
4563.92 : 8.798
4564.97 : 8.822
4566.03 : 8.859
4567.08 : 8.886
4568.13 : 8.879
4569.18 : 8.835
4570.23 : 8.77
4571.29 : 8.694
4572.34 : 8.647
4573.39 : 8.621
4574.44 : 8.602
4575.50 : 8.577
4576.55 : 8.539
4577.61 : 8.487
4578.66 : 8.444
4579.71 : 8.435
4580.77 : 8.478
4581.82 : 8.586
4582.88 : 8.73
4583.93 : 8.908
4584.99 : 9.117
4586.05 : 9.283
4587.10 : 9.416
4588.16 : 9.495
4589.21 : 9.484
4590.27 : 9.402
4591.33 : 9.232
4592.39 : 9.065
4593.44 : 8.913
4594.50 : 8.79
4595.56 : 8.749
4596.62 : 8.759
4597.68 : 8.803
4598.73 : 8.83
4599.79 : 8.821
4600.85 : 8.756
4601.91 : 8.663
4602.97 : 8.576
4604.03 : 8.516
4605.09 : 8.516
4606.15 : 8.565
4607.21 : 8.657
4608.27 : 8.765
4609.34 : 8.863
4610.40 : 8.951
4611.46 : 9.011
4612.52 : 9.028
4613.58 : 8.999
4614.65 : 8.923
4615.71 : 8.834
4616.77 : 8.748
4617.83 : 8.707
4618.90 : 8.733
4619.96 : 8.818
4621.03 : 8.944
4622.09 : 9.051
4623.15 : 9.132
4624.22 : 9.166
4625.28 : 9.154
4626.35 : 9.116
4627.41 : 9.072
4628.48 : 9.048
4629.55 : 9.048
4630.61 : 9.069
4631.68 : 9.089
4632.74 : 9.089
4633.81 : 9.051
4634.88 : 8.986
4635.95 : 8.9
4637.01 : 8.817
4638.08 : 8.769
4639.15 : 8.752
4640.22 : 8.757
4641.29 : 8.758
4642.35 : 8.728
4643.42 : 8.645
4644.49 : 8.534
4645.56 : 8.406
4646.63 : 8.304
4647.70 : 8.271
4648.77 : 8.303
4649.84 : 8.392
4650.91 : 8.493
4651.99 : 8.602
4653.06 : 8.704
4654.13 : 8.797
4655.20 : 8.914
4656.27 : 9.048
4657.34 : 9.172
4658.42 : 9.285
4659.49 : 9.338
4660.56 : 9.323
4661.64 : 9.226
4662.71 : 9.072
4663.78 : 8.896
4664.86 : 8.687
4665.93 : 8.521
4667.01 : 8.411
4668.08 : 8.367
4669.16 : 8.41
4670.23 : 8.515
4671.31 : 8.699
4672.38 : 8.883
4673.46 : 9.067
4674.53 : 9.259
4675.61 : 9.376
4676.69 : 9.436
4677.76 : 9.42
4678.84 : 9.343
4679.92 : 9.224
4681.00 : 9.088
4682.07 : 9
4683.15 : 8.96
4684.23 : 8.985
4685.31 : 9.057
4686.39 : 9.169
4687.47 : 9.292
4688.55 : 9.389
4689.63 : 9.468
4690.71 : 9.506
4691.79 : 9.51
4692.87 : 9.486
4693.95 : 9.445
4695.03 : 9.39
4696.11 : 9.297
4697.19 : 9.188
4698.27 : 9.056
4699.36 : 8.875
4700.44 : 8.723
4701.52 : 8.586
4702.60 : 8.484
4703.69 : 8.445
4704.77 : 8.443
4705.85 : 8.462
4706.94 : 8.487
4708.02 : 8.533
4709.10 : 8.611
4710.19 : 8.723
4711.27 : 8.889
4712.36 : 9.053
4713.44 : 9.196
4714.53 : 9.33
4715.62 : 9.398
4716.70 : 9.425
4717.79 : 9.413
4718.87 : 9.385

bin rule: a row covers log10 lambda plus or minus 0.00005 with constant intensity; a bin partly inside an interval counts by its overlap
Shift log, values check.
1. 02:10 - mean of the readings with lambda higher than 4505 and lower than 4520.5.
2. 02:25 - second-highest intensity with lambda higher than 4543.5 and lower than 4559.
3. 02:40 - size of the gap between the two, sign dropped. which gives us 0.1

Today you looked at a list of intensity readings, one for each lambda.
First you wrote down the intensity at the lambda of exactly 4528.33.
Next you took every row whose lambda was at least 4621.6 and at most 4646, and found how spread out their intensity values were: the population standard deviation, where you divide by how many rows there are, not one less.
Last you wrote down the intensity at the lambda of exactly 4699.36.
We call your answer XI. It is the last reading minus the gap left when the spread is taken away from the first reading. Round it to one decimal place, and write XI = 1.8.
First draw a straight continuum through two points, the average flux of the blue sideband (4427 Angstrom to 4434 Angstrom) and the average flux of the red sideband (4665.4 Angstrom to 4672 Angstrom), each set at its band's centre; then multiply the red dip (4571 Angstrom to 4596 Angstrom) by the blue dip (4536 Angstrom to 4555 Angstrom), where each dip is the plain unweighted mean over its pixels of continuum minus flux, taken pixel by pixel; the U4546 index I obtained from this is 1.1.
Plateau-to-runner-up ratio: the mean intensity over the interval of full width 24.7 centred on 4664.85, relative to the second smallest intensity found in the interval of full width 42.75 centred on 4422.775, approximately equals 1.75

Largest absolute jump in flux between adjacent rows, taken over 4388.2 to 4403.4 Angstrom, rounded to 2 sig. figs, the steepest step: 0.36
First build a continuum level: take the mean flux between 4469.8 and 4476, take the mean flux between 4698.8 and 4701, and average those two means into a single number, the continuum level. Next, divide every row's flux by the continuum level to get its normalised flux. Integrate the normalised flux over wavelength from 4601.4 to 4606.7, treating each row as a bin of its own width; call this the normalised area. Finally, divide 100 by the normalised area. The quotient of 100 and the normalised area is 18.0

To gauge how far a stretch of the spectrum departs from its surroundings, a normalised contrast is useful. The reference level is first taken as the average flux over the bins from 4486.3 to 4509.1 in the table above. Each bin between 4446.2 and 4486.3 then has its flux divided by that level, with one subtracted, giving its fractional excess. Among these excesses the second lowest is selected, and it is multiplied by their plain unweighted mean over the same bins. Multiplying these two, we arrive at 0.05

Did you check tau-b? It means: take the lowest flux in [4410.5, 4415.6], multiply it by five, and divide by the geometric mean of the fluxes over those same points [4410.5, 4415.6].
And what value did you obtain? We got 4.87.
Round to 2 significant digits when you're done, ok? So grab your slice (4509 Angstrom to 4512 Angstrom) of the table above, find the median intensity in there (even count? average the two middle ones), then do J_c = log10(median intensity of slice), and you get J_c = 0.95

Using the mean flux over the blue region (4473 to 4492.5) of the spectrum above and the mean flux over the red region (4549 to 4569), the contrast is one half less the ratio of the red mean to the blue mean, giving -0.60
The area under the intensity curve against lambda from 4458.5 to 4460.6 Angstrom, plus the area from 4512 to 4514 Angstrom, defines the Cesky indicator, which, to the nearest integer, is 31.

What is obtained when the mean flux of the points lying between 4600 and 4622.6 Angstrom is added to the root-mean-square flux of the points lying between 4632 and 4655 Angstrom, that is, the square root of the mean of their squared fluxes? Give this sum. 17.5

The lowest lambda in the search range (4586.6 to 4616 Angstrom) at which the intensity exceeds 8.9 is 4587.10 Angstrom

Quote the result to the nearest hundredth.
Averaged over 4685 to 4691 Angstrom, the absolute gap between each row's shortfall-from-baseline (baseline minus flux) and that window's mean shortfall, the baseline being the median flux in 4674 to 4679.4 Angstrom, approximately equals 0.14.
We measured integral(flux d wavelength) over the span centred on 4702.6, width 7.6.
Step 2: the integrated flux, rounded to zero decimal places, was 65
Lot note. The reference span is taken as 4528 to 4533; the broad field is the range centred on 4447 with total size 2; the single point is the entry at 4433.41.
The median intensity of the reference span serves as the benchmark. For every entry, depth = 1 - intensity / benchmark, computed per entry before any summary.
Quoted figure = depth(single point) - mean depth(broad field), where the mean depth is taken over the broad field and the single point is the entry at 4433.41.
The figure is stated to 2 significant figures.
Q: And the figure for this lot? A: 0.16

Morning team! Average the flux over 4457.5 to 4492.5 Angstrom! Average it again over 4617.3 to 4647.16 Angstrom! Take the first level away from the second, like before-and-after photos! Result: 1.4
